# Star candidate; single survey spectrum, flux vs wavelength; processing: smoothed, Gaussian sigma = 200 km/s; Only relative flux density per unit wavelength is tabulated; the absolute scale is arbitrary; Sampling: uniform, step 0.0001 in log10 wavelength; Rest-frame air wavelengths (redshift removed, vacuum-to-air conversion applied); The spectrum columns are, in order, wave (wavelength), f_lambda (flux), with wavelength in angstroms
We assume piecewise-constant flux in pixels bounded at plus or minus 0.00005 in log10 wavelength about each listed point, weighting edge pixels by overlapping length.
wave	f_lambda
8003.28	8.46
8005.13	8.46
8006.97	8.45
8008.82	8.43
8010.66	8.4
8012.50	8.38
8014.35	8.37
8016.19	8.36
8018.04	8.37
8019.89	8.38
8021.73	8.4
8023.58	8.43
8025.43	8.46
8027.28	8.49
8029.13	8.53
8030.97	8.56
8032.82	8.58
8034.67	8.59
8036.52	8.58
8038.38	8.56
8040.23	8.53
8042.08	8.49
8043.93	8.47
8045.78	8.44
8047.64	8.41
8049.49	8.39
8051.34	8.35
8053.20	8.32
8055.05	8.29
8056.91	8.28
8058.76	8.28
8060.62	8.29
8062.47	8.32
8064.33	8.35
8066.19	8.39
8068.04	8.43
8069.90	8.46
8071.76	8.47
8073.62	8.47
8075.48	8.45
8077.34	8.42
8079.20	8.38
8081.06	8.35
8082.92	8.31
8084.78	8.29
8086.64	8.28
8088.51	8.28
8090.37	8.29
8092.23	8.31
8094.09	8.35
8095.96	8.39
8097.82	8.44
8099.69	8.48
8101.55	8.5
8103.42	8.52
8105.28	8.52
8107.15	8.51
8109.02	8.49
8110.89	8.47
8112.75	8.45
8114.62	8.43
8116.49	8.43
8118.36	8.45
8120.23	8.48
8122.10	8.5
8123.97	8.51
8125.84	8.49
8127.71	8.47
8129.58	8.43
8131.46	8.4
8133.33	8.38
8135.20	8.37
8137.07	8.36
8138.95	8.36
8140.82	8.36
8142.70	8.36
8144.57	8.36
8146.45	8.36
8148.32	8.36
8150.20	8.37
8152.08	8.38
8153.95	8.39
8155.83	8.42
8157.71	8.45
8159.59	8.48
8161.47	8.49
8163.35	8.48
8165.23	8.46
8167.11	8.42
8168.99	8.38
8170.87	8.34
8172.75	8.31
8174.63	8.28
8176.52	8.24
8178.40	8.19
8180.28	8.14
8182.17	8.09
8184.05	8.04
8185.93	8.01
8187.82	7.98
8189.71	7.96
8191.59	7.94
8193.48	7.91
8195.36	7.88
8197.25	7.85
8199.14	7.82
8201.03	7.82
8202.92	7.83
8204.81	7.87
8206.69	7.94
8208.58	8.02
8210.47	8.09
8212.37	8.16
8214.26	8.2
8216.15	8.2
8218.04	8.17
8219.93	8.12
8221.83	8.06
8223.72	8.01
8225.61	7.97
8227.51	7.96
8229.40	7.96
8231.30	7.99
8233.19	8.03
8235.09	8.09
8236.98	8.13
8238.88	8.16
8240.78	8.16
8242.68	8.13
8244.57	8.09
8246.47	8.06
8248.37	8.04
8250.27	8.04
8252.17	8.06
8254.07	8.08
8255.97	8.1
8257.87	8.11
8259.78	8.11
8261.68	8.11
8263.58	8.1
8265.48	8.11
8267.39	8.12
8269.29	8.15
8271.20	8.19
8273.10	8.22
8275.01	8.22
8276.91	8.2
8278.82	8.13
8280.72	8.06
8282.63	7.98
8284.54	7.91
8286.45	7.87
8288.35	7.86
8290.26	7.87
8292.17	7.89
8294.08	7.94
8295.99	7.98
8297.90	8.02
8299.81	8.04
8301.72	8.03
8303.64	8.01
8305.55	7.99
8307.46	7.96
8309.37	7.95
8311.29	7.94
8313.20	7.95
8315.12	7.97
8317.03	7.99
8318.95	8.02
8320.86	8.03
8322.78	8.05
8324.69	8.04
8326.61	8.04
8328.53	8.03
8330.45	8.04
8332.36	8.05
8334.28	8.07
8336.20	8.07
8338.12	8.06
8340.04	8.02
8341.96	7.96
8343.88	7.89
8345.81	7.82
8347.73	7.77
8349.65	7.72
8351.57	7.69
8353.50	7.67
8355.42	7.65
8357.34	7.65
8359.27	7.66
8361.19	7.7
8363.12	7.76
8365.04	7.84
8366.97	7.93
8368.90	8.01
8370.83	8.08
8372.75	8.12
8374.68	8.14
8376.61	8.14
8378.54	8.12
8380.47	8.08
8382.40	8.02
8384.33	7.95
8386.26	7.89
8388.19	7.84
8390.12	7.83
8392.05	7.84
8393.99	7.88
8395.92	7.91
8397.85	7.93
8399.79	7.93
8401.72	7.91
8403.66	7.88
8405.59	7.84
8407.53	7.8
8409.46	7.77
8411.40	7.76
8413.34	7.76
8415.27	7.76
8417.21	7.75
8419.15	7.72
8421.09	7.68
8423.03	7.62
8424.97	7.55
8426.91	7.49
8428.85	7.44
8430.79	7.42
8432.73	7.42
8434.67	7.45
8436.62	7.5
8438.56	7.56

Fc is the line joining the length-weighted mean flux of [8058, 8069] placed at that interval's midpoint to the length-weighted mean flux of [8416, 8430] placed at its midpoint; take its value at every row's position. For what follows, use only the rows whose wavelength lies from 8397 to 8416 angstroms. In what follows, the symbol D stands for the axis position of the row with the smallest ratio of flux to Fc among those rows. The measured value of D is 8411.40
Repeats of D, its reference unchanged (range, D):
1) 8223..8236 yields 8227.51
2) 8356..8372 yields 8357.34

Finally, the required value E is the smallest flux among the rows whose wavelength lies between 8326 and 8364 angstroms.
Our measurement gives 7.65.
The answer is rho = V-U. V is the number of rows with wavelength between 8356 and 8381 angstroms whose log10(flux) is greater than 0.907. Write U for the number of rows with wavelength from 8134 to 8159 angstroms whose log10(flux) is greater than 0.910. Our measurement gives -7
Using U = 13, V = 6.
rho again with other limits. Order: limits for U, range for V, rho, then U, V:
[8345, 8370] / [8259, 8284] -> 11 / 0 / 11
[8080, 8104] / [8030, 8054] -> 0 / 13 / 13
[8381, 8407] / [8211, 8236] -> 6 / 0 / 6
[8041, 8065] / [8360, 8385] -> -7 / 13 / 6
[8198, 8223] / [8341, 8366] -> -4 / 4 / 0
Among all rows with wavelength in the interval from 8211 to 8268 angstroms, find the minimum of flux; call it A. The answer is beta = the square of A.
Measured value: 63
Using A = 7.96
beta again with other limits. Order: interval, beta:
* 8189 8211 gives 61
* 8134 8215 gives 61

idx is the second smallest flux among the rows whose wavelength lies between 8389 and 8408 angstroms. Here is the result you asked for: 7.83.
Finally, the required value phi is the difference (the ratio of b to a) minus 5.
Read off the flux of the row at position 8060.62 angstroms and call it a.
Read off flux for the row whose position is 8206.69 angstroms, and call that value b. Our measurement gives -4.04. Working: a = 8.29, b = 7.94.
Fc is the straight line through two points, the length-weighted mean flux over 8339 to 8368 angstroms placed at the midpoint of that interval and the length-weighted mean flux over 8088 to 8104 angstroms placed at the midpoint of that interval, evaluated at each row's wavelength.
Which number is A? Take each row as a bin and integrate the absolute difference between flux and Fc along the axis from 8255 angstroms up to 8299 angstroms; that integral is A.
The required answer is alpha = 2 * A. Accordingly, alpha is 10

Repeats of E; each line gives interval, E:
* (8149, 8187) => 8.01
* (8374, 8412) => 7.76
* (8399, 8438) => 7.42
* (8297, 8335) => 7.94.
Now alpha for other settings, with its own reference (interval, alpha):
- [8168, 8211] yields 15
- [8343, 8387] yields 17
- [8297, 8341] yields 13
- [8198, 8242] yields 11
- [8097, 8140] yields 9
